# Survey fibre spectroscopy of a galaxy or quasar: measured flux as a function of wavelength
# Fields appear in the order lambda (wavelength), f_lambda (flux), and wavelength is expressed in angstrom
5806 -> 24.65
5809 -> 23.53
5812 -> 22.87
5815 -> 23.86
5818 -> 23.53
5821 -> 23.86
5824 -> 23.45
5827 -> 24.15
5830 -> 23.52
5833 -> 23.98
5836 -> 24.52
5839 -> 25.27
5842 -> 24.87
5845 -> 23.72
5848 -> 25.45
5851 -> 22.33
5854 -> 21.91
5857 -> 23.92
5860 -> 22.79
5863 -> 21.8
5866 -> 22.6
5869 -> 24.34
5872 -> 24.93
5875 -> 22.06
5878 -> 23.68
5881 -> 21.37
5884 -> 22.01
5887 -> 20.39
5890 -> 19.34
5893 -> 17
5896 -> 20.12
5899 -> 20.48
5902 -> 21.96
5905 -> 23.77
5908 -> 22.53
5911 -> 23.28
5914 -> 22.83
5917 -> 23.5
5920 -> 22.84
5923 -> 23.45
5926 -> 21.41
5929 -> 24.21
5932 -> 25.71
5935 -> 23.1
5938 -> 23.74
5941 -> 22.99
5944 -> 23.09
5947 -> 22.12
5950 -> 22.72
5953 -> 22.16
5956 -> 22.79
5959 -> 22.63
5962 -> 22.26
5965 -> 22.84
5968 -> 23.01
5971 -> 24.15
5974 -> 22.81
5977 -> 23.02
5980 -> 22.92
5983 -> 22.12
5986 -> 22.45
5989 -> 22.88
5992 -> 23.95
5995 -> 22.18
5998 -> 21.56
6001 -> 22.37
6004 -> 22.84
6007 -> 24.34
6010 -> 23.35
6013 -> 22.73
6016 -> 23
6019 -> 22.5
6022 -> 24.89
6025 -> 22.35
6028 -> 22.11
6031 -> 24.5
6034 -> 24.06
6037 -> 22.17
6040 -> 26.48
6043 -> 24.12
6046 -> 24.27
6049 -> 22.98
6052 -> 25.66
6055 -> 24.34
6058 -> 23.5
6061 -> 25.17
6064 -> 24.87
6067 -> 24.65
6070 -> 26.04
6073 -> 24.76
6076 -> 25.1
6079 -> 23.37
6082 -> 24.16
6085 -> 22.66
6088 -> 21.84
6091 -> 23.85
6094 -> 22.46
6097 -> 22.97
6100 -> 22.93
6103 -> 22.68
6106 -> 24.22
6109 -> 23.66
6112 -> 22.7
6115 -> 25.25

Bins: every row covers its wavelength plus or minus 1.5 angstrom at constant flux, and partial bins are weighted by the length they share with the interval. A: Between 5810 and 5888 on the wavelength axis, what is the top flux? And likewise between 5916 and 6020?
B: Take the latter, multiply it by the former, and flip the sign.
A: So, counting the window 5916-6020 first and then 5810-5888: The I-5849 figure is -654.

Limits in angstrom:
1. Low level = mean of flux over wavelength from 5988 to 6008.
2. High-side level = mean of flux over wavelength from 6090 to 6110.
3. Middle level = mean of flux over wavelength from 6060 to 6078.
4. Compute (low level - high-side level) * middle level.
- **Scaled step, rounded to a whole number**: -10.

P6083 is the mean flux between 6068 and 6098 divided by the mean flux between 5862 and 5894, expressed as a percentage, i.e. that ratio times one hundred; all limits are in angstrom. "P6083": 109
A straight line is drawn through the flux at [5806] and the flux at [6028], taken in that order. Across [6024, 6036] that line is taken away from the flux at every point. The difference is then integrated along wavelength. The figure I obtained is 14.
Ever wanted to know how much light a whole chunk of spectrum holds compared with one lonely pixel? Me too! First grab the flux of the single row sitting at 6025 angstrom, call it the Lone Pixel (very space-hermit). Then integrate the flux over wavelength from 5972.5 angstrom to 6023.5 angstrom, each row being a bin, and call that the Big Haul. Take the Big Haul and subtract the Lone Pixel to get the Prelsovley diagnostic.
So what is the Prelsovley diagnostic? 1147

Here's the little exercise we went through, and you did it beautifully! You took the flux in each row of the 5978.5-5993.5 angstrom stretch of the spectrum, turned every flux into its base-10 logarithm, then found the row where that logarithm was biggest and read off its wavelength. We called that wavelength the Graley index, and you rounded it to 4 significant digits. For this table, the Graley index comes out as 5992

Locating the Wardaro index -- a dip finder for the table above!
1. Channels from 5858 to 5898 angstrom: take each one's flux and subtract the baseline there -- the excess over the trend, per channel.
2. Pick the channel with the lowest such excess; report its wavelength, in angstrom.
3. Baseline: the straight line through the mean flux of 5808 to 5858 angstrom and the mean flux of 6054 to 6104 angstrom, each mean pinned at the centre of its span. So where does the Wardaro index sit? 5893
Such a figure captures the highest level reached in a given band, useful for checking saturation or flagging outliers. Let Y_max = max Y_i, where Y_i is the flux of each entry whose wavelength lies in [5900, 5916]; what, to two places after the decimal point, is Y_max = 23.77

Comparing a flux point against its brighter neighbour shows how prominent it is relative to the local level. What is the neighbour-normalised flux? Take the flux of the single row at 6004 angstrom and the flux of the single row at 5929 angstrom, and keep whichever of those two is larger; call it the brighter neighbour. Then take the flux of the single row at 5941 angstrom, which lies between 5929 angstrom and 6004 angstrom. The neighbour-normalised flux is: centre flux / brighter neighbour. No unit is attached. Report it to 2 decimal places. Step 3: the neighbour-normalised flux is 0.95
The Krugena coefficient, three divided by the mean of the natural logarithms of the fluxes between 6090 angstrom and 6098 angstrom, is 0.956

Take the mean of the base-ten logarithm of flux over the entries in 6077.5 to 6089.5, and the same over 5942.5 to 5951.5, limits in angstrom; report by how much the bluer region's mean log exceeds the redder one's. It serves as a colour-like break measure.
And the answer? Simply -0.007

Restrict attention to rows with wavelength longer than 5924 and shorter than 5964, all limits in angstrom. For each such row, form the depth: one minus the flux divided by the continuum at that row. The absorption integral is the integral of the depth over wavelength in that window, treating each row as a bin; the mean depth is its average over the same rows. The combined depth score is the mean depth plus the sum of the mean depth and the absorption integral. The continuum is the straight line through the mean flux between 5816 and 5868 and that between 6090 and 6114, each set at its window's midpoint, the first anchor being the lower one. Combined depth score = 0.8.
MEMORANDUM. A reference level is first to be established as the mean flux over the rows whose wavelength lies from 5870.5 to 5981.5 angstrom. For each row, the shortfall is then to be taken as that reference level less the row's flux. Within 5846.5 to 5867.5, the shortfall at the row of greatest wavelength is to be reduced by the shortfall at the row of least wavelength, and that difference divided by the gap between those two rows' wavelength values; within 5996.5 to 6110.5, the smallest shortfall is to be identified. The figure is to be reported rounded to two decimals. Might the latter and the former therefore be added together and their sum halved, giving -1.90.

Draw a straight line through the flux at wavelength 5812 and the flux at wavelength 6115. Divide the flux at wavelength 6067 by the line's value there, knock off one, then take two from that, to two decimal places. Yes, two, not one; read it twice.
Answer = -2.01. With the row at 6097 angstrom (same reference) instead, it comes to -2.09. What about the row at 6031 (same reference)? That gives -2.00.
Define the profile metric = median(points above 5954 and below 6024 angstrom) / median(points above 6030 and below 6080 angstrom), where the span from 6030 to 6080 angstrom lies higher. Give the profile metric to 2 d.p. 0.93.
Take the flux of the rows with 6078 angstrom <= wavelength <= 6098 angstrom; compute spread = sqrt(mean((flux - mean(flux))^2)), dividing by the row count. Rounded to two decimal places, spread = 0.75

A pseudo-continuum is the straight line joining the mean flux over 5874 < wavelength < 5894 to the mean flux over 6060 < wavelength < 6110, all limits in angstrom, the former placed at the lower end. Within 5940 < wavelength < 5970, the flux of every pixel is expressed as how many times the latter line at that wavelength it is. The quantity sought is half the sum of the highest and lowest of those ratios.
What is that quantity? 1.04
